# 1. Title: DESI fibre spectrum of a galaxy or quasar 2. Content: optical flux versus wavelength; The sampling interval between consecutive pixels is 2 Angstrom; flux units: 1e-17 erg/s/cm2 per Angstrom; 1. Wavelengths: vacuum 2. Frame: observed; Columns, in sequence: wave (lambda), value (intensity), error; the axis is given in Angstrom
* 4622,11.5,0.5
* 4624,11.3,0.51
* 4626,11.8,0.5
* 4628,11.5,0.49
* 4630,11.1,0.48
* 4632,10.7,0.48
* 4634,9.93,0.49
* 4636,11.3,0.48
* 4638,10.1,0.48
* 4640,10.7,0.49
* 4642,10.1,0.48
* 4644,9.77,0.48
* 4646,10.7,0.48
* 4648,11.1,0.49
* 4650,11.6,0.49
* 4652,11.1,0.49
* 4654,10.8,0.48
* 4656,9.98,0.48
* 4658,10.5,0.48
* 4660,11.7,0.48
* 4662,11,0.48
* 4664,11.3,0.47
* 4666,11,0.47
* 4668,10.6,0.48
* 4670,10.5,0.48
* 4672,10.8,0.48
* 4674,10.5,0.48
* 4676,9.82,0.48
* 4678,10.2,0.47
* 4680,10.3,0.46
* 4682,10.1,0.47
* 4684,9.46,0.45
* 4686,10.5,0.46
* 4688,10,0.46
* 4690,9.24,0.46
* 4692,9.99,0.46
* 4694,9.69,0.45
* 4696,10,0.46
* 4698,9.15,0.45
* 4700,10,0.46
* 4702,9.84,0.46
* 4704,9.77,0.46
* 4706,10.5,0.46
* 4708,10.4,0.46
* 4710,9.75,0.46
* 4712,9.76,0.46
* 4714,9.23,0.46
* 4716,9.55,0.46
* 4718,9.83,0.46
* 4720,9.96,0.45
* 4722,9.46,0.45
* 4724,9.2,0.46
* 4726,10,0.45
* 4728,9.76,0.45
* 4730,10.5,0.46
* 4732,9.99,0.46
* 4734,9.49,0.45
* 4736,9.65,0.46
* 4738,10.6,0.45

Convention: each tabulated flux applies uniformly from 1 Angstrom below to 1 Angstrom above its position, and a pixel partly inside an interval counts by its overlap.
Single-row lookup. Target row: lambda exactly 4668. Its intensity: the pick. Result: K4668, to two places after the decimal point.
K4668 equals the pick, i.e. 10.60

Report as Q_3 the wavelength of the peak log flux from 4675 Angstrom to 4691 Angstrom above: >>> 4686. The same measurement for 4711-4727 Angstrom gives 4726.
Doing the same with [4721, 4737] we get 4730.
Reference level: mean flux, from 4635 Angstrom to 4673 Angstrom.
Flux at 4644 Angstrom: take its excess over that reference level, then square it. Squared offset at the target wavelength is 1.00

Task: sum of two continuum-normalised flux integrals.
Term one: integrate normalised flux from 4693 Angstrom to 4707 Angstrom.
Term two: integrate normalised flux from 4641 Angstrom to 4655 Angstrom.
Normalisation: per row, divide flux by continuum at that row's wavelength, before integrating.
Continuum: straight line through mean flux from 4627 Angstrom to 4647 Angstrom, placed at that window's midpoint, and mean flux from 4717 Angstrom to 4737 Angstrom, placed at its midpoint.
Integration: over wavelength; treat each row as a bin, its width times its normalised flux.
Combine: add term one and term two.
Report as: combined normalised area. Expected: 28.1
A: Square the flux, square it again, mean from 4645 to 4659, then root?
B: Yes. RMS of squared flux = 118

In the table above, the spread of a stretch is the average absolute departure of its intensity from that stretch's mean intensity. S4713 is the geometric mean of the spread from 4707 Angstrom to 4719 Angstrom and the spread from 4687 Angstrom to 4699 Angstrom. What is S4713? 0.28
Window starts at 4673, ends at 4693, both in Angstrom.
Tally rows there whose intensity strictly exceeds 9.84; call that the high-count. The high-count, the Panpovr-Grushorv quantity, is 7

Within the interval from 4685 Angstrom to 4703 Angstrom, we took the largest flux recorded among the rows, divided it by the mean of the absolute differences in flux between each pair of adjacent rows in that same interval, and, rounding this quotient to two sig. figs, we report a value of 19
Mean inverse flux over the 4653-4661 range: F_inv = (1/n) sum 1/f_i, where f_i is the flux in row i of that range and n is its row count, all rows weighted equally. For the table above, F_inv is 0.093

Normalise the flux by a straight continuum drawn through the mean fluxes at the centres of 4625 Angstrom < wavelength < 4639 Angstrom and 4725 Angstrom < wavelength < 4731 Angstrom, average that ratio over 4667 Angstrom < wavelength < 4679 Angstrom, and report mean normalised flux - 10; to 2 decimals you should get -9.02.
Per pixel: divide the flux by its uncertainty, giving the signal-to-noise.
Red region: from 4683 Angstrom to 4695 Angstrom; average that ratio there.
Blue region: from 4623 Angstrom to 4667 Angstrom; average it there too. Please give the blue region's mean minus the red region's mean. 1.0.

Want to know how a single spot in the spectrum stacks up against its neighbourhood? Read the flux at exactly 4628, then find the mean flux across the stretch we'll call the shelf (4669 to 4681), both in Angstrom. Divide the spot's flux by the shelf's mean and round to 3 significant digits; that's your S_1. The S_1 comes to 1.11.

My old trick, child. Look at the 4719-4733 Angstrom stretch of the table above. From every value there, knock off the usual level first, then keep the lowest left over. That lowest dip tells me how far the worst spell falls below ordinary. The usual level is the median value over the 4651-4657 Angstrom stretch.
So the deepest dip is -1.6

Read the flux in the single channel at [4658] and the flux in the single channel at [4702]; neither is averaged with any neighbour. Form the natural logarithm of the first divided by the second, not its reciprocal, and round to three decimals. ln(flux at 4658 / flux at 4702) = 0.065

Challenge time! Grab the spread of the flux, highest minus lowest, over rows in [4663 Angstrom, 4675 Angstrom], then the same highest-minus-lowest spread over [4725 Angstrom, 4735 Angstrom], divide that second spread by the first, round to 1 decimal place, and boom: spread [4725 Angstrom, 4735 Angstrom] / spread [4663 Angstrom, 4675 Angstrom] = 1.3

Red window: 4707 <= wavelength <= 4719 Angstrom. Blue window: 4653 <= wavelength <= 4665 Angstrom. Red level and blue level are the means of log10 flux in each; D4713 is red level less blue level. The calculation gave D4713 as -0.047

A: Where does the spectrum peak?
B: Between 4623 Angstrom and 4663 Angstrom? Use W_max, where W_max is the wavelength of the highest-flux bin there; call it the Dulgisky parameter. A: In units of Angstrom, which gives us 4626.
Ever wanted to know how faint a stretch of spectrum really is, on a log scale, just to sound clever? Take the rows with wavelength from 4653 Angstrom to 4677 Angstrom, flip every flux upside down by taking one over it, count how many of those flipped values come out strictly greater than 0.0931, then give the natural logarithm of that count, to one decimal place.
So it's 1.8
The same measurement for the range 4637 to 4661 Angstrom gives 1.9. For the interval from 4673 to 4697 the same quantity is 2.5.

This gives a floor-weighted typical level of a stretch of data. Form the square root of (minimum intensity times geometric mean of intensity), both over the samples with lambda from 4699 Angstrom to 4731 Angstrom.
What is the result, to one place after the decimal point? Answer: 9.5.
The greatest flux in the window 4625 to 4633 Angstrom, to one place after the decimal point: 11.8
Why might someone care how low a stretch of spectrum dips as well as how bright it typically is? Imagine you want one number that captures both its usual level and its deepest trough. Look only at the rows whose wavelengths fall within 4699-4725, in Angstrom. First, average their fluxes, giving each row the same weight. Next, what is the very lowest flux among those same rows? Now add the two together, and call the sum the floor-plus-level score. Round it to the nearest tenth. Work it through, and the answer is 19.0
